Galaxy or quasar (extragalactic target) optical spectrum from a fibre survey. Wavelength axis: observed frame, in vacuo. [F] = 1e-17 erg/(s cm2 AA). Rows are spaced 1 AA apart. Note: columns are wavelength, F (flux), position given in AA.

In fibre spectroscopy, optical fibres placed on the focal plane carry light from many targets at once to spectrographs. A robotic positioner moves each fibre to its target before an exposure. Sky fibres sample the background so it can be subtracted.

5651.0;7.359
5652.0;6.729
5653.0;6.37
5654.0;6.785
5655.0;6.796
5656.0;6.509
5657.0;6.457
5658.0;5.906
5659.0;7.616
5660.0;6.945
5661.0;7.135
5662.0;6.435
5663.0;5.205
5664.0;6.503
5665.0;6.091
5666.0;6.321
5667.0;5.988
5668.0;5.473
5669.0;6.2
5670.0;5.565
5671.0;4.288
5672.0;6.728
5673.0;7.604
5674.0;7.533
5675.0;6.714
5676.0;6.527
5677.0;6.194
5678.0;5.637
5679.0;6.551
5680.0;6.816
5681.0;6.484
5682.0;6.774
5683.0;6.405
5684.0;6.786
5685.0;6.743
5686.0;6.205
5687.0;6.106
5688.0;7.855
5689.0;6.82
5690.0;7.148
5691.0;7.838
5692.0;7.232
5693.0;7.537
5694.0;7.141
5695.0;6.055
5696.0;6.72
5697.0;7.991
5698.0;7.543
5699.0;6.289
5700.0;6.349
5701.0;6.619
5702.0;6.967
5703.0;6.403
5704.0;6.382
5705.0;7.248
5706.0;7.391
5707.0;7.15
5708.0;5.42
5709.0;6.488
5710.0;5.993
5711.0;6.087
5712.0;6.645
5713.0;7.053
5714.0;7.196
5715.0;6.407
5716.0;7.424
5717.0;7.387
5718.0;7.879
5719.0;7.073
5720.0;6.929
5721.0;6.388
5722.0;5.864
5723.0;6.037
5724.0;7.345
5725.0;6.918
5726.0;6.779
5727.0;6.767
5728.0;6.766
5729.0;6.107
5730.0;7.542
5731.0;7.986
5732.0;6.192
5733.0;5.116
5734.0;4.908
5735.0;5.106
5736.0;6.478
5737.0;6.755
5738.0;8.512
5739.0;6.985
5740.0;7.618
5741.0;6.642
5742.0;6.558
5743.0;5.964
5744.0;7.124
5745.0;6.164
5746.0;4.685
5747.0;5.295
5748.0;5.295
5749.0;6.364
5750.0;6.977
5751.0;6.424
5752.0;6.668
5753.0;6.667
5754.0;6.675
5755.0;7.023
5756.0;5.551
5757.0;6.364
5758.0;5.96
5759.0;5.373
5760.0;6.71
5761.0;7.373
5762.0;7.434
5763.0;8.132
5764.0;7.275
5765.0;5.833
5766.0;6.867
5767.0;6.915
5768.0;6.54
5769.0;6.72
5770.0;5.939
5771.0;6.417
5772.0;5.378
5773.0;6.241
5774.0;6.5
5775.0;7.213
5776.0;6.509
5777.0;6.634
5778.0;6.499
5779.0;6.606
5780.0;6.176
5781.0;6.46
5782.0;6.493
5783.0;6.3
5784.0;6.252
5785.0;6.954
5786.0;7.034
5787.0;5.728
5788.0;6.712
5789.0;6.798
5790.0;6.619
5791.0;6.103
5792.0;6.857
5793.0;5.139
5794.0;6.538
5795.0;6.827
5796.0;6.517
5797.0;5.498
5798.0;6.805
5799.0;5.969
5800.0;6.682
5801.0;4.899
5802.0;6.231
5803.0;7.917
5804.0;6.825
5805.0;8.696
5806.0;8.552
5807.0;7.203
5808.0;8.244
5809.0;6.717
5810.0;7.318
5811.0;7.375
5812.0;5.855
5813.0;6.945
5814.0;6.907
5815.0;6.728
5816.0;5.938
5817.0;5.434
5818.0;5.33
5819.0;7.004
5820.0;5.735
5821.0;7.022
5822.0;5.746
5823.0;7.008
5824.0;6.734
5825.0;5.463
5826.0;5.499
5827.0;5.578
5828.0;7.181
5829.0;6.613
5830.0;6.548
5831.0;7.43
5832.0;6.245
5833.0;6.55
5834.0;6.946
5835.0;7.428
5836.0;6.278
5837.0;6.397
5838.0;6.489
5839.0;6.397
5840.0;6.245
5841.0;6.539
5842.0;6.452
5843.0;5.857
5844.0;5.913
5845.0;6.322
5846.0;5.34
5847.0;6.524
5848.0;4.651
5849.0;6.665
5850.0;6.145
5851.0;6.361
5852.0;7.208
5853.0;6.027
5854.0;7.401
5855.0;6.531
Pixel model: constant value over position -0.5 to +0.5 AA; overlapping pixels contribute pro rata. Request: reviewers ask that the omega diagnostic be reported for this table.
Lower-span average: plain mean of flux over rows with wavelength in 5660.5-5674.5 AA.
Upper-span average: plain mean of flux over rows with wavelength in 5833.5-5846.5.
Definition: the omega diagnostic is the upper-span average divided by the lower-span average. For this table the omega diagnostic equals 1.02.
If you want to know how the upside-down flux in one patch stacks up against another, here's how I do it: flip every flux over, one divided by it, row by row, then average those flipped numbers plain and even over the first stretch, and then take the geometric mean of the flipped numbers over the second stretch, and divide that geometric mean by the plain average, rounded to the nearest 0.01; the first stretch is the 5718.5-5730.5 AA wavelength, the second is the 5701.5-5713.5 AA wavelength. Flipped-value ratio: 1.01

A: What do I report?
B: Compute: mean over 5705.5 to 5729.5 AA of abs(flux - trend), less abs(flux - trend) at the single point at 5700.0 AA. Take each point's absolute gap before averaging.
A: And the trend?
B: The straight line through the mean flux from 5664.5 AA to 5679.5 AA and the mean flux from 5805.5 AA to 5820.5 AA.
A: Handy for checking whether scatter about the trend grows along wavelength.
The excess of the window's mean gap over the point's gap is 0.56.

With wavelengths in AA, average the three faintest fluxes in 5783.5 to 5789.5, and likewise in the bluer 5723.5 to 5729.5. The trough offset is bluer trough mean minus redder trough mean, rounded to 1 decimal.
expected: 0.3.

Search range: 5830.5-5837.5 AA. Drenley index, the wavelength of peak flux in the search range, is 5831.0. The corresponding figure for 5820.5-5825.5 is 5821.0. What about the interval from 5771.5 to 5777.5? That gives 5775.0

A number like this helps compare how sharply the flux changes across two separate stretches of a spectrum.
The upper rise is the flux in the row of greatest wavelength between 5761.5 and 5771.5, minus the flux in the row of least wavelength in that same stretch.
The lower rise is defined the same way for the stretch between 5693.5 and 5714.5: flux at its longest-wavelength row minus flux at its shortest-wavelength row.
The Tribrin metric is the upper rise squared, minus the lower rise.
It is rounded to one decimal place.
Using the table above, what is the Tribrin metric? 1.0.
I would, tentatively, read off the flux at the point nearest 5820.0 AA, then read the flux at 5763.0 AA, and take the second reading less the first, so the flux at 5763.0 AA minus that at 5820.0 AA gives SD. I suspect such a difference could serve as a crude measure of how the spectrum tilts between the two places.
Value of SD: 2.40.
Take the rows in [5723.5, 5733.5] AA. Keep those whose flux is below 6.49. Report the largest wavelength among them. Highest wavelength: 5733.0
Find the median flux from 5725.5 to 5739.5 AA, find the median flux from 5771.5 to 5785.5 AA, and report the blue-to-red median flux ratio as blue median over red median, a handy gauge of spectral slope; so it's 1.04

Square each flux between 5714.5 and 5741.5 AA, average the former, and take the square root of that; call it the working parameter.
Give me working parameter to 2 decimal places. 6.79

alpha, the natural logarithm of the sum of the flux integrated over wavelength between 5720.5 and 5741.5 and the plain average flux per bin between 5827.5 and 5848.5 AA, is 4.98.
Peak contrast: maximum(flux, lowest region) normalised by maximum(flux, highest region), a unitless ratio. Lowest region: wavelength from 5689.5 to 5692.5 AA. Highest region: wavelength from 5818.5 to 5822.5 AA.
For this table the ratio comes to 1.12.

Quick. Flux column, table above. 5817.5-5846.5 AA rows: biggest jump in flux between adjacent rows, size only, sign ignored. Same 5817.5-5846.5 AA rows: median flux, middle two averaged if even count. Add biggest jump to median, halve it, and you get 4.04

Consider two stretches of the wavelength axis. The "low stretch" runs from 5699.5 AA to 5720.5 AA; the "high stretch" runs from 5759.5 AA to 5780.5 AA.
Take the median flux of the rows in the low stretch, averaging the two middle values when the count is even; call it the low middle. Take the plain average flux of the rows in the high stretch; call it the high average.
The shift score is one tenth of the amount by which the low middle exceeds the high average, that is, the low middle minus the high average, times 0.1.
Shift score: 0.027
